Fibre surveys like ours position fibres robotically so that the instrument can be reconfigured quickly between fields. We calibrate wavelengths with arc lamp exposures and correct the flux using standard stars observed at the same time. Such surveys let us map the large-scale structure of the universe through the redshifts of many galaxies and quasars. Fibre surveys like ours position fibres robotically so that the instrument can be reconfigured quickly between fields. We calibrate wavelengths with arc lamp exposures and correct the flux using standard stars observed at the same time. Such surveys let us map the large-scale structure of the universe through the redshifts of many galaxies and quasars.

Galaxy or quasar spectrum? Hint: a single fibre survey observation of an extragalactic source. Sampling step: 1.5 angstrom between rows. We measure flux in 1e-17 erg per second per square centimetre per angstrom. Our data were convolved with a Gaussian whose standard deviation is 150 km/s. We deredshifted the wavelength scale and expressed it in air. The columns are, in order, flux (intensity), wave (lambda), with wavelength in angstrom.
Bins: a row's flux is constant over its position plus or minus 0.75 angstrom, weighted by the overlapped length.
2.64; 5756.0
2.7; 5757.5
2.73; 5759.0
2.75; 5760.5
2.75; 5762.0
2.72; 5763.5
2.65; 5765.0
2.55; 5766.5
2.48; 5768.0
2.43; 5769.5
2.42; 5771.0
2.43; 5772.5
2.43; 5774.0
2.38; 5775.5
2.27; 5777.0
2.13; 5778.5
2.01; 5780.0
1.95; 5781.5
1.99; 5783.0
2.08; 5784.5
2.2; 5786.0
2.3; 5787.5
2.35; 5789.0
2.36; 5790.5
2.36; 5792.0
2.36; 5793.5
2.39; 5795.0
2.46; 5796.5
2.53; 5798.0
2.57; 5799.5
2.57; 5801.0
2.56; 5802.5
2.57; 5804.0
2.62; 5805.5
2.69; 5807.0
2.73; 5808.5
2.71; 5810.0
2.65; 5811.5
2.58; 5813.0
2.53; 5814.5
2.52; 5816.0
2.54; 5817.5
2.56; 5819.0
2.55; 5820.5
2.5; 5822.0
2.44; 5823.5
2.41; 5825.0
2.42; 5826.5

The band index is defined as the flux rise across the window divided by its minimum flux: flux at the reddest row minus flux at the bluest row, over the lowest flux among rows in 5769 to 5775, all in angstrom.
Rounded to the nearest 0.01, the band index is 0.00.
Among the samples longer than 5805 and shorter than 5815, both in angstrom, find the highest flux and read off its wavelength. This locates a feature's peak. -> 5808.5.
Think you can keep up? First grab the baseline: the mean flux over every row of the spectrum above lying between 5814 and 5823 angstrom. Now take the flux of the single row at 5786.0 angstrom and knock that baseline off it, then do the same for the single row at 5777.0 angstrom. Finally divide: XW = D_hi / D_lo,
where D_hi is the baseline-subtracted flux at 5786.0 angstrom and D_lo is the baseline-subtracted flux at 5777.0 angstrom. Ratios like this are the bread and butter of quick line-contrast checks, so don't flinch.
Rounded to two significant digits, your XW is 1.3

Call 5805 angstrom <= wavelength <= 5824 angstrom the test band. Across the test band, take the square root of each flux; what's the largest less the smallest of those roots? 0.090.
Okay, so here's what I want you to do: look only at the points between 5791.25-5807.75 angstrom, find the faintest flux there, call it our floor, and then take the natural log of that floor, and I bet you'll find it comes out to 0.86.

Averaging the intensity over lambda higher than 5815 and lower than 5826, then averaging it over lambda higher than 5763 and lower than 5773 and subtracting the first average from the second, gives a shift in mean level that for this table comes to 0.0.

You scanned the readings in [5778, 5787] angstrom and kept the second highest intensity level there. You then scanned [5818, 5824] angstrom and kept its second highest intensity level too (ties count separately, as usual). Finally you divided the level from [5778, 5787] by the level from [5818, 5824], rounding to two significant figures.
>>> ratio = 0.84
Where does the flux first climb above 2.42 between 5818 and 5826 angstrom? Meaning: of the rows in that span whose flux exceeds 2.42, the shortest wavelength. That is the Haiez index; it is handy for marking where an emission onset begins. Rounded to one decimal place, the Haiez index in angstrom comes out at 5819.0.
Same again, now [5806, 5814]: 5807.0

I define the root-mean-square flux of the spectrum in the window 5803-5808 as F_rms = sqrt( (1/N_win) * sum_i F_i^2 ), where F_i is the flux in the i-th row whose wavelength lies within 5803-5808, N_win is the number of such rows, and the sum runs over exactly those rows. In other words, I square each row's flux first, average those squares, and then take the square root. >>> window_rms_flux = 2.63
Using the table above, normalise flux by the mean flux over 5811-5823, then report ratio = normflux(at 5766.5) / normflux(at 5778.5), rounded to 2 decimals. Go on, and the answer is 1.20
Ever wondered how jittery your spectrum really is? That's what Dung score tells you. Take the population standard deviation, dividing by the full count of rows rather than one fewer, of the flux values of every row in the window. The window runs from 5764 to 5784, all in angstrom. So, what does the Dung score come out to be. 0.22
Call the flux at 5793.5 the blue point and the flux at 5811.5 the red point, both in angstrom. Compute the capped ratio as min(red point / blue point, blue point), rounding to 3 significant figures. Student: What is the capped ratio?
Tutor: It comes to 1.12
